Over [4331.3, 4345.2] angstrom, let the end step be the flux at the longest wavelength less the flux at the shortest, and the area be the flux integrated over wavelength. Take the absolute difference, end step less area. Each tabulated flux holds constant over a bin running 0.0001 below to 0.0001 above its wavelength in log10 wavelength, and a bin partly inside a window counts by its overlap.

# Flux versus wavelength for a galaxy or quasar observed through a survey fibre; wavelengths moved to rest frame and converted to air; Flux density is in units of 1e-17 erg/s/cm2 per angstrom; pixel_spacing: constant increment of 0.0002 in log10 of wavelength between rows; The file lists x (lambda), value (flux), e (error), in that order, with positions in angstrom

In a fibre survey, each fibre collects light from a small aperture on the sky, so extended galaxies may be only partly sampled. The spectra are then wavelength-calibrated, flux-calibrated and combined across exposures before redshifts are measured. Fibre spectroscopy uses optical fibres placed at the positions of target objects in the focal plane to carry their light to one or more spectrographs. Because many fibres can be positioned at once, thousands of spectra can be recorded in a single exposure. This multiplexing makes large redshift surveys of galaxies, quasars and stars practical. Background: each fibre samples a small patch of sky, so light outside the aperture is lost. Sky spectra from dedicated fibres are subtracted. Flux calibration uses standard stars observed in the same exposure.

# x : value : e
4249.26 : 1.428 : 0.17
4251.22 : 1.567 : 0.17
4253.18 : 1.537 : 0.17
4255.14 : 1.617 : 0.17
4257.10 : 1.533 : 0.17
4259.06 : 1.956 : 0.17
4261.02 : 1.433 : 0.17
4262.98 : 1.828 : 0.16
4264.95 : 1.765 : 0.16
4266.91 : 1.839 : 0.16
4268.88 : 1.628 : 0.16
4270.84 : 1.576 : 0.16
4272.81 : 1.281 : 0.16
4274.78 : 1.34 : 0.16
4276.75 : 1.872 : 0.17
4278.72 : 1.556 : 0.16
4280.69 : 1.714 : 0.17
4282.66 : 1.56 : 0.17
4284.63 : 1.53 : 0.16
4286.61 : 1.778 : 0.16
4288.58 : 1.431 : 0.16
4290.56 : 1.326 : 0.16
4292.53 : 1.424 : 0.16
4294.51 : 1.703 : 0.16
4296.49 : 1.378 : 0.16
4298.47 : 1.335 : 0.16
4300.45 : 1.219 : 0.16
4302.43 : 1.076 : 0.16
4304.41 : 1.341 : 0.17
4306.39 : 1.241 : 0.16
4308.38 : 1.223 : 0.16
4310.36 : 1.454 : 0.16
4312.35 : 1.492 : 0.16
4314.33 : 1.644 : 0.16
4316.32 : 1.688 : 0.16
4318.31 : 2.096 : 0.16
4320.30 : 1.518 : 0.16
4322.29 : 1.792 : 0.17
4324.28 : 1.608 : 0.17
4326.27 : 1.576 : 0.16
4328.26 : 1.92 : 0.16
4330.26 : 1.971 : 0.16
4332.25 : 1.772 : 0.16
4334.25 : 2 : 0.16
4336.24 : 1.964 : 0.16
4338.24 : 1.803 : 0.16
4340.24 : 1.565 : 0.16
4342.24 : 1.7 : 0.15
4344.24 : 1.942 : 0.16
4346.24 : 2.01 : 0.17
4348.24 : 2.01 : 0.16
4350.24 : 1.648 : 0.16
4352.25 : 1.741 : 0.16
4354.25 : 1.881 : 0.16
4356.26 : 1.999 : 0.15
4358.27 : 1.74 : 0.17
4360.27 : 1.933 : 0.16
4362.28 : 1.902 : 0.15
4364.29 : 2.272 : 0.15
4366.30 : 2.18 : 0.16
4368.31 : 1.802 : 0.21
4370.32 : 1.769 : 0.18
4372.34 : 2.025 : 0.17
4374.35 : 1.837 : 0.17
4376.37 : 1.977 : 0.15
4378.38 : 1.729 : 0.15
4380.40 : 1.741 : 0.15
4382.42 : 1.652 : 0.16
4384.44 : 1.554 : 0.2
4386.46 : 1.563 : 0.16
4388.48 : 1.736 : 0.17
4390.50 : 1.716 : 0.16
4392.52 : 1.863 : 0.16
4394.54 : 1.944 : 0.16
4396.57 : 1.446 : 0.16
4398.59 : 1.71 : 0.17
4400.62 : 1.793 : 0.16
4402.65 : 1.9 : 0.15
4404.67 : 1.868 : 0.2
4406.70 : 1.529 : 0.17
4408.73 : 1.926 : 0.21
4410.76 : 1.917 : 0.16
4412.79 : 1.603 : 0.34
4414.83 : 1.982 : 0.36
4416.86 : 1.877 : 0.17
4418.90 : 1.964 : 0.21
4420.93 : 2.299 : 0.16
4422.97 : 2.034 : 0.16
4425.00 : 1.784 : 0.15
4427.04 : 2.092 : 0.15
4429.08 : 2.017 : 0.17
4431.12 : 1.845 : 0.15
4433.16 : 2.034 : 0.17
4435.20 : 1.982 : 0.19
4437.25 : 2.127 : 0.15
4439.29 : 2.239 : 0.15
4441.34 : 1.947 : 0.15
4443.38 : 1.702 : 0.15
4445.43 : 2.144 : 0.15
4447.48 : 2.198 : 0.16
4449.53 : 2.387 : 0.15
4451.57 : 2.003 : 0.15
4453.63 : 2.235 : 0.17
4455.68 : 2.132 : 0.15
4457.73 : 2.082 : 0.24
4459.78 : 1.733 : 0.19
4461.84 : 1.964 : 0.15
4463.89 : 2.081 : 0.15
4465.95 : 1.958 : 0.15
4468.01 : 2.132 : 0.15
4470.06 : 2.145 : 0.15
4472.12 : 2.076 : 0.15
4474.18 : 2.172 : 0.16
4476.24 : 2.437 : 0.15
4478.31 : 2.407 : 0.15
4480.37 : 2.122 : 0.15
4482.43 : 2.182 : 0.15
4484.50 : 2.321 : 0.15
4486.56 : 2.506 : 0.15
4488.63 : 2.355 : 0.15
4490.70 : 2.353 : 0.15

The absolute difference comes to 25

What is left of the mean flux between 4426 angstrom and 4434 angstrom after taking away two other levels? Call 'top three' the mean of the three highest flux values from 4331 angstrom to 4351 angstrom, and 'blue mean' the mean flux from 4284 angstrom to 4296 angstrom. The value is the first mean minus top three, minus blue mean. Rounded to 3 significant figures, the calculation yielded -1.54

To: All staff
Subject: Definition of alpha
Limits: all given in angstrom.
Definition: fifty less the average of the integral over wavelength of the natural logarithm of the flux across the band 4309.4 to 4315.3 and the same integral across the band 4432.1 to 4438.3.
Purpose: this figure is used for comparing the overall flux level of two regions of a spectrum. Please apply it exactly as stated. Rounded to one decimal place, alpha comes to 46.5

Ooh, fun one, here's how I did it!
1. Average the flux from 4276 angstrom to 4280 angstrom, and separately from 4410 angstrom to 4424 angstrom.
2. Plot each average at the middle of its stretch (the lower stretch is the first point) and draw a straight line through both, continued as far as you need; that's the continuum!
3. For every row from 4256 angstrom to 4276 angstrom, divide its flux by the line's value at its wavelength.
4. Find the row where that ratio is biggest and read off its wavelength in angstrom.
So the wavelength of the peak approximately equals 4259.06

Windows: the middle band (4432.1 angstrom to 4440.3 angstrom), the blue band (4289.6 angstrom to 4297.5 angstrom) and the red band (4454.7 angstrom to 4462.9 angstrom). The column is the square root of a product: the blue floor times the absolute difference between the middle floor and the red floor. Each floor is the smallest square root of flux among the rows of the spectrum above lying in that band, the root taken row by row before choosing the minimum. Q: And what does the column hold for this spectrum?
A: 0.3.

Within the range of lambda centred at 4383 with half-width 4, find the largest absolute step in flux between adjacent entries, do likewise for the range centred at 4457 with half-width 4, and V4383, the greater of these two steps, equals 0.349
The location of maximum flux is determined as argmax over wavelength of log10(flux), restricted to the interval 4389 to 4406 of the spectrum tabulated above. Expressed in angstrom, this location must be 4394.54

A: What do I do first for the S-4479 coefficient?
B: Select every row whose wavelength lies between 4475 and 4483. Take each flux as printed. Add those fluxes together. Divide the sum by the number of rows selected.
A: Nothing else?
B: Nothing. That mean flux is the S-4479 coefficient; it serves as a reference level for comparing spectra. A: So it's 2.29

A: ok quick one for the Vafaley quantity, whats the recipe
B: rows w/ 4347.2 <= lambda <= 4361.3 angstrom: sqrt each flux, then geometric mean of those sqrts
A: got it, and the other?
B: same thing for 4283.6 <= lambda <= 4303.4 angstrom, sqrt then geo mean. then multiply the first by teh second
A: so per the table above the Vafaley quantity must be 1.611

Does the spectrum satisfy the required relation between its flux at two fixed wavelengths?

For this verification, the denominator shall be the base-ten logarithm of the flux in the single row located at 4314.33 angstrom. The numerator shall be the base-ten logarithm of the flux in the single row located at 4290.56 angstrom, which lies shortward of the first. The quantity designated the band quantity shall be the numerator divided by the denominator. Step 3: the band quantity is 0.57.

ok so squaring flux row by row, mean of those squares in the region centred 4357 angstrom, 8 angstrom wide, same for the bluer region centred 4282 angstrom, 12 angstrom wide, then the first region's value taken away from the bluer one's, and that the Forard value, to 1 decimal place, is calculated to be -0.8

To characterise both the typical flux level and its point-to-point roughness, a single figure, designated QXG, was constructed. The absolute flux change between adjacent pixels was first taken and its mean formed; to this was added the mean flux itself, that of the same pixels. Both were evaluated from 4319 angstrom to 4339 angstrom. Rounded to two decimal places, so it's 1.96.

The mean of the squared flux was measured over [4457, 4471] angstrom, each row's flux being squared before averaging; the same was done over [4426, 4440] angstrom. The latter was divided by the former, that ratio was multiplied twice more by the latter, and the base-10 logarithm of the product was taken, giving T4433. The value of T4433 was 1.26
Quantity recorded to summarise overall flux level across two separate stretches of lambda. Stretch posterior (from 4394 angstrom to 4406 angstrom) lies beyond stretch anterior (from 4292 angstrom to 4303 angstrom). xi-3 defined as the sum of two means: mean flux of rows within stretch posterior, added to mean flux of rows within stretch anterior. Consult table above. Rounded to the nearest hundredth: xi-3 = 3.13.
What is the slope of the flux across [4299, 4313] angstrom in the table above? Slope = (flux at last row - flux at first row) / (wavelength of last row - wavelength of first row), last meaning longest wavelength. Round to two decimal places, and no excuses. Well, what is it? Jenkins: 0.02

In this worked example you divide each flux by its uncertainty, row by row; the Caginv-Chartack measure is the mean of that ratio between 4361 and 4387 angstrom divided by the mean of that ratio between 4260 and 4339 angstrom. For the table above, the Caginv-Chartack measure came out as 1.15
